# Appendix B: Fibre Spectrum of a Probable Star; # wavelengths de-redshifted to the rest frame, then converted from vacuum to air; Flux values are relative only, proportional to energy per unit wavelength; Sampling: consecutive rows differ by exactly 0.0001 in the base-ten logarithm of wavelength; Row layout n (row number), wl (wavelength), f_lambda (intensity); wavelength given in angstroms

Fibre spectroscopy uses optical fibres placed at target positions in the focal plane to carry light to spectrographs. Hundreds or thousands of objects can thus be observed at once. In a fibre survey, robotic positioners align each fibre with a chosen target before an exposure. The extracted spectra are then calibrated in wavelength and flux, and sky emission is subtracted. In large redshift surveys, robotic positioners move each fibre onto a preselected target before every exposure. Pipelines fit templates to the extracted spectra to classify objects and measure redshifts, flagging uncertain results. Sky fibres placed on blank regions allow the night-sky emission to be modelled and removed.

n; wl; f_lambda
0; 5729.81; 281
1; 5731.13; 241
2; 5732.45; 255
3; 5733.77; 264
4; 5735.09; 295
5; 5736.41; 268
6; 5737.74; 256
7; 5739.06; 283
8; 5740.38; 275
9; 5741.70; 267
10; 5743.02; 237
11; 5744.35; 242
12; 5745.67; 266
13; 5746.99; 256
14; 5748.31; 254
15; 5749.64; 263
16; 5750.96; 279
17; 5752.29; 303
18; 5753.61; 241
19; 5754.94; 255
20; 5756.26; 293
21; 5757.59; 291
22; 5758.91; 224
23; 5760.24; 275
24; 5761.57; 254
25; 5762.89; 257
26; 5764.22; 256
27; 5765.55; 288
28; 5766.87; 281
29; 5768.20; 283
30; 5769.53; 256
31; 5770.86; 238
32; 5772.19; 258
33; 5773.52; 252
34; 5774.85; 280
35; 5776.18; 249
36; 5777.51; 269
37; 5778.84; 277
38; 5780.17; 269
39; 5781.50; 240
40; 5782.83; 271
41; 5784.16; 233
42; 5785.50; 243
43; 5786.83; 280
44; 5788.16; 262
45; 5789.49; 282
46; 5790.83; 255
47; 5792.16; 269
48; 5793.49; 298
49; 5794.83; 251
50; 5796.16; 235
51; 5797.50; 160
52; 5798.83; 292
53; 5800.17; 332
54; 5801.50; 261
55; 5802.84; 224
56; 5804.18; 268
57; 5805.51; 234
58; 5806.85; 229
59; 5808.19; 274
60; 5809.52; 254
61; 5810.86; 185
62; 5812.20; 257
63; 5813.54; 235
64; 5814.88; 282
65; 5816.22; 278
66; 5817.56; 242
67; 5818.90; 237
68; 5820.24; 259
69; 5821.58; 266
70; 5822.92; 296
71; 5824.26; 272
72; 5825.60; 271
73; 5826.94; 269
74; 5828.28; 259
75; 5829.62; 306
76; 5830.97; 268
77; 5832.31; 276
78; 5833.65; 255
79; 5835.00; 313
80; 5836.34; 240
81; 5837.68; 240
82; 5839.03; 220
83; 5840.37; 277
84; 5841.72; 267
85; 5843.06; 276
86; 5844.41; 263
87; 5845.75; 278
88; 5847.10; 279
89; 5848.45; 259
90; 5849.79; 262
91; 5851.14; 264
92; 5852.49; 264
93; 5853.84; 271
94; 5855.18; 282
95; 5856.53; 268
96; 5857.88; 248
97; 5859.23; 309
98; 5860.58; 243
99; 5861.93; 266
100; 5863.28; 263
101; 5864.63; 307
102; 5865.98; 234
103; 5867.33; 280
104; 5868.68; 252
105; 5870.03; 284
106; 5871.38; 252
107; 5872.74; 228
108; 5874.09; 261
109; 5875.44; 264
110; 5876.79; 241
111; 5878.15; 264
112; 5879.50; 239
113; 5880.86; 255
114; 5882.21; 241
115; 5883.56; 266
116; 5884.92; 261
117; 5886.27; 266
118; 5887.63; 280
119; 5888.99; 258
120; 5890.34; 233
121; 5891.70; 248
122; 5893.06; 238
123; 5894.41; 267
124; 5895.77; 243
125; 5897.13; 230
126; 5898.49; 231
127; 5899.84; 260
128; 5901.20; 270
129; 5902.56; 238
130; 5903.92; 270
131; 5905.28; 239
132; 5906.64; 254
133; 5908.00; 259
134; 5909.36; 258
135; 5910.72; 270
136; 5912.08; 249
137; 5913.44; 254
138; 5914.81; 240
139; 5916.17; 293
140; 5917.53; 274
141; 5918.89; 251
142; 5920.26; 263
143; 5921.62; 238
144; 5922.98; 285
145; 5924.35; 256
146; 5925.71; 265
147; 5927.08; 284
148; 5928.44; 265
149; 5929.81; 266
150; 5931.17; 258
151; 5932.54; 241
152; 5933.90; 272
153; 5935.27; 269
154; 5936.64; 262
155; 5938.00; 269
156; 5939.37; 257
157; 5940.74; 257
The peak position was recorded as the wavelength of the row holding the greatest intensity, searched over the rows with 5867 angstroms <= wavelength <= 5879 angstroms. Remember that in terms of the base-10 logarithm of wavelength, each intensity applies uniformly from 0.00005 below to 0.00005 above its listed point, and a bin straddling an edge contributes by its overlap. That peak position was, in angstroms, 5870.03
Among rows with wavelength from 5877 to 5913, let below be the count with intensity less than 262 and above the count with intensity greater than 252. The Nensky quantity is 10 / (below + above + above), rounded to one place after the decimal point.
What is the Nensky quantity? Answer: 0.2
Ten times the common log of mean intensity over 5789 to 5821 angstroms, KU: 24.0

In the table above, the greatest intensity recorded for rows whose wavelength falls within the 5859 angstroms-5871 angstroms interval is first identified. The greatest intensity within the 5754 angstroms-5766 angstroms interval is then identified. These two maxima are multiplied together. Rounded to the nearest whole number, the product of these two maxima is 90537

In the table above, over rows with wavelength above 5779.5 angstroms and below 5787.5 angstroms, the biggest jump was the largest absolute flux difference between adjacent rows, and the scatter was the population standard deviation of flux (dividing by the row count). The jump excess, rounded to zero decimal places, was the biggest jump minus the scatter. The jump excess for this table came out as 20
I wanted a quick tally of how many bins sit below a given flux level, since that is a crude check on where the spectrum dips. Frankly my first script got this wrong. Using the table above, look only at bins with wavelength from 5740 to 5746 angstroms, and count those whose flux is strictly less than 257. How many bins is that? 2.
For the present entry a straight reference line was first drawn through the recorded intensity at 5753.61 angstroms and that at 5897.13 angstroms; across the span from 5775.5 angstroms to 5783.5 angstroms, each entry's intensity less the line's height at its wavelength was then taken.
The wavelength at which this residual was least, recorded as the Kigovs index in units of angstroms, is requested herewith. 5781.50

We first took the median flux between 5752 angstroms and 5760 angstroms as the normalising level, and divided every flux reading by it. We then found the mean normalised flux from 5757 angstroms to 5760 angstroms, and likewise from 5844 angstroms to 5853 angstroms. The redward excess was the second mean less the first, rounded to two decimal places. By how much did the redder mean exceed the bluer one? 0.03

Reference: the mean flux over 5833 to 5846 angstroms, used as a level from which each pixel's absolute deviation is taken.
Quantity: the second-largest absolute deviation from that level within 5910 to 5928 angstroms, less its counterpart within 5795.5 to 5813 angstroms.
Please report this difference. -53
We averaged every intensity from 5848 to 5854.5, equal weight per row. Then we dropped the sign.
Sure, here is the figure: 264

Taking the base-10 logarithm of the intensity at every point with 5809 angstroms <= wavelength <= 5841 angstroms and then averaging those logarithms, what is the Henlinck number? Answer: 2.41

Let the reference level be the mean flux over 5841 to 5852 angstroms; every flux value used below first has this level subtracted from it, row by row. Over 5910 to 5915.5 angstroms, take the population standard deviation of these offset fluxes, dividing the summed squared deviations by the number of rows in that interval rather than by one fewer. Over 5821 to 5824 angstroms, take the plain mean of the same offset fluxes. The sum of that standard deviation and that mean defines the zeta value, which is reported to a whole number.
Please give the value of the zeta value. 23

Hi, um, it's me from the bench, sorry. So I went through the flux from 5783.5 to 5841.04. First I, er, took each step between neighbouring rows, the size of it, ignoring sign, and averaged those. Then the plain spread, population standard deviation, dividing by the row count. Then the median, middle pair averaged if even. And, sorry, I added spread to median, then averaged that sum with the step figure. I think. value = 163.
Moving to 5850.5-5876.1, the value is 157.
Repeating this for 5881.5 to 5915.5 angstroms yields 142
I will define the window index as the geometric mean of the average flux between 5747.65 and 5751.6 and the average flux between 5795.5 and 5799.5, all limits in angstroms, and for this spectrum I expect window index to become 246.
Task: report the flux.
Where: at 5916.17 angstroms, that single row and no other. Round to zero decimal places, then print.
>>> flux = 293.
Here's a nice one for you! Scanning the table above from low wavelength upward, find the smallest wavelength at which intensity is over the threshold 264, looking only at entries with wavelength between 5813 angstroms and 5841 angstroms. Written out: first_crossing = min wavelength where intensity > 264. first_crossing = 5814.88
